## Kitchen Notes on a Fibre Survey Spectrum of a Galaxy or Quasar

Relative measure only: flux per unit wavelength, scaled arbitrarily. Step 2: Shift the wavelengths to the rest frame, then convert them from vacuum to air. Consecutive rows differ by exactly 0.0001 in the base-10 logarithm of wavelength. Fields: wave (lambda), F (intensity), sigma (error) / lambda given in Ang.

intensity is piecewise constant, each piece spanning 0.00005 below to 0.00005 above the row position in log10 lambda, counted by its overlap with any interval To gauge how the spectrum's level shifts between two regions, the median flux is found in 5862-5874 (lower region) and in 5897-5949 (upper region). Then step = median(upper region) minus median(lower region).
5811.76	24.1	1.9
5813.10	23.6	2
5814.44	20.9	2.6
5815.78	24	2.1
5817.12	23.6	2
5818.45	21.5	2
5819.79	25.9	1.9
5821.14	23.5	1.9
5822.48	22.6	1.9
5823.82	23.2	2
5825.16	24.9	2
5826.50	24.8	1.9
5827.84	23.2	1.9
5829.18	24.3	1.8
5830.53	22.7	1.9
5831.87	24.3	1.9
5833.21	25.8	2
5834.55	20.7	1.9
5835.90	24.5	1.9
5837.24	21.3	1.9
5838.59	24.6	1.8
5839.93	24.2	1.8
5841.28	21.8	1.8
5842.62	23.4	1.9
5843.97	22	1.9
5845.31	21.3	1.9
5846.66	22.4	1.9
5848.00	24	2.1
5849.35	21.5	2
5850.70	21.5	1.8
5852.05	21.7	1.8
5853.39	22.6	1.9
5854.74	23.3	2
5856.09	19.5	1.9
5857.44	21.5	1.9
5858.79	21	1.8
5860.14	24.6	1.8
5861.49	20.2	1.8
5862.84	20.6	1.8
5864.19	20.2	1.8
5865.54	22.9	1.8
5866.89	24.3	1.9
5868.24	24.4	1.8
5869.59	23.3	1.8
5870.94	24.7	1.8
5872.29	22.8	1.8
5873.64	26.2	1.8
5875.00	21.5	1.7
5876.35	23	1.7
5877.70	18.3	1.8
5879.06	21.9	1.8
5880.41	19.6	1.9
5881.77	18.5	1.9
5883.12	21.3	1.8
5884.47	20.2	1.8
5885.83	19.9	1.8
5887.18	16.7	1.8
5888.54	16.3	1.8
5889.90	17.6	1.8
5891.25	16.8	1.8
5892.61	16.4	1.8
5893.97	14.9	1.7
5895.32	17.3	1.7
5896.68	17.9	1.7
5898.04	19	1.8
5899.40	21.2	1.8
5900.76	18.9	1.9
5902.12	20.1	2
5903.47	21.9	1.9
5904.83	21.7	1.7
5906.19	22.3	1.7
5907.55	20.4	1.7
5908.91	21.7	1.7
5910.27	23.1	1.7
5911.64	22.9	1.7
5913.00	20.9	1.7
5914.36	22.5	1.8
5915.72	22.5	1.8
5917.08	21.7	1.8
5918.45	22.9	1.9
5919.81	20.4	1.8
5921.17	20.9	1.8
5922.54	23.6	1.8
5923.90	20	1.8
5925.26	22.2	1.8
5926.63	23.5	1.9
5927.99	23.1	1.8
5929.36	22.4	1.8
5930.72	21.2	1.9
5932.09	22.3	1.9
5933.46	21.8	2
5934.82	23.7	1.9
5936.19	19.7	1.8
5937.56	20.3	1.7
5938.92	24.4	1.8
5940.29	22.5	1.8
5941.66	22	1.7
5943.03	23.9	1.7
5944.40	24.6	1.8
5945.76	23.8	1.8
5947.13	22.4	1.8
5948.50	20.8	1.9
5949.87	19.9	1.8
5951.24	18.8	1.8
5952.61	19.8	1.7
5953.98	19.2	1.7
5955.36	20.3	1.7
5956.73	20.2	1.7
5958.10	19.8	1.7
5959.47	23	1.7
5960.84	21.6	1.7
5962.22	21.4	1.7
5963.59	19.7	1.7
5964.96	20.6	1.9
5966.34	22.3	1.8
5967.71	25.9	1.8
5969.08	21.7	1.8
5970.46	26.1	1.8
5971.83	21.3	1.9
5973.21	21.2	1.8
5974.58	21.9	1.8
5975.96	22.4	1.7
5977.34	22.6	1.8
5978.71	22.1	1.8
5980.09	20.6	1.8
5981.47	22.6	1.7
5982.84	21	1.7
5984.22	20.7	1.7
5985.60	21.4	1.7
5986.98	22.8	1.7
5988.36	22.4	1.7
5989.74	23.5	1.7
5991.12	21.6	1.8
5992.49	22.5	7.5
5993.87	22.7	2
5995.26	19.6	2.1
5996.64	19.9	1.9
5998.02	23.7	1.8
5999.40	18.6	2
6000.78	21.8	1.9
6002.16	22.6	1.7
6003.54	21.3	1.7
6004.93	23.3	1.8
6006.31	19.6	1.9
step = -1.20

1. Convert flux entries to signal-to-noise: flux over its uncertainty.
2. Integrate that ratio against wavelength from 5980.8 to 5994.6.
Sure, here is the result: 162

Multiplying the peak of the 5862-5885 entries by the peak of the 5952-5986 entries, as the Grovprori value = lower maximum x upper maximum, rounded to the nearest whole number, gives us 684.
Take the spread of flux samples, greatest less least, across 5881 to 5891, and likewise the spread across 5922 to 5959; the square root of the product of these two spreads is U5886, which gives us 5.4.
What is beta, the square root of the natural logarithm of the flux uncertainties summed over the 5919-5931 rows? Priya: 1.67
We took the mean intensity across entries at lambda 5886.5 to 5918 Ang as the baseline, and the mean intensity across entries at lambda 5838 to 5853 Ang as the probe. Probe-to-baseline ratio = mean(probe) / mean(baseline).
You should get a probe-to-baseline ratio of 1.14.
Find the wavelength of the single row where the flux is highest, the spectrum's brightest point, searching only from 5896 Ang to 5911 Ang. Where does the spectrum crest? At 5910.27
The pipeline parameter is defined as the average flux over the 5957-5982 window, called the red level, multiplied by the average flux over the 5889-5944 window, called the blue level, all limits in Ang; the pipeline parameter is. 464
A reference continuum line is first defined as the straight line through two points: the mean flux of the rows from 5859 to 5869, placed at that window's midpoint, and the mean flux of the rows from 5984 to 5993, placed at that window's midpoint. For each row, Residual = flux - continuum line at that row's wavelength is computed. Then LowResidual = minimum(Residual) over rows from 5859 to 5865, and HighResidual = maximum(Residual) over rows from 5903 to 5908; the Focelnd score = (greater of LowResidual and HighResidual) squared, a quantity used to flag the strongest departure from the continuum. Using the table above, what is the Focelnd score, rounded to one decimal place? 0.0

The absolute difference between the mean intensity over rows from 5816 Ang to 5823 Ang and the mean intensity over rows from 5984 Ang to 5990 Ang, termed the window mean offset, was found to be 1.3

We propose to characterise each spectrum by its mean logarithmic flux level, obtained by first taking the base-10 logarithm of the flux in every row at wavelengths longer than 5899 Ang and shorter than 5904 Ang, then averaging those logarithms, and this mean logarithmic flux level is 1.312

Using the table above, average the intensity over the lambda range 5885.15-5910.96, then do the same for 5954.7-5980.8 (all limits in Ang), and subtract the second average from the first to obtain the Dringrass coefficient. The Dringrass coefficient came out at -2.7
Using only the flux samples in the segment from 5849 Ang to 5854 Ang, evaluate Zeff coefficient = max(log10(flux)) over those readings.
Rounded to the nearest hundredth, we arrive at 1.35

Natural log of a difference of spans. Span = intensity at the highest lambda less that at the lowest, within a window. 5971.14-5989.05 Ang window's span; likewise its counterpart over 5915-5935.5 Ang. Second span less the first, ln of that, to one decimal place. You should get -2.3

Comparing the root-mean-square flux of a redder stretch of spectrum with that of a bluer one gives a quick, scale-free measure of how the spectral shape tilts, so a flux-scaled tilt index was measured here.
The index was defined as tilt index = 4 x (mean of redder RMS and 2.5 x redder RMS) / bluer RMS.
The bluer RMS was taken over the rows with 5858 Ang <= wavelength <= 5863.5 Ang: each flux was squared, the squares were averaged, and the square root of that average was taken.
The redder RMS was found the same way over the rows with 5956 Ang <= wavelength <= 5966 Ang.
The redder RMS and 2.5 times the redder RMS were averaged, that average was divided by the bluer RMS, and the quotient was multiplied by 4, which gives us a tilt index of 6.76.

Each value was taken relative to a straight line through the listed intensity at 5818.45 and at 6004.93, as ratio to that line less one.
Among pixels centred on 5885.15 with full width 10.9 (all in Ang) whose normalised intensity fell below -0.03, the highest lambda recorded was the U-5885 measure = 5889.90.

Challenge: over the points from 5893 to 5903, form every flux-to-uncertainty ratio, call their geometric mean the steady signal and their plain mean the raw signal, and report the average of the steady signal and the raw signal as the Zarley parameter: 10.2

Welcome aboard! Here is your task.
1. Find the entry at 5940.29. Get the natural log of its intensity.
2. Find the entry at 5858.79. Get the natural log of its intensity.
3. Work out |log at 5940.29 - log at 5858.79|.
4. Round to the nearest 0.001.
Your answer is 0.069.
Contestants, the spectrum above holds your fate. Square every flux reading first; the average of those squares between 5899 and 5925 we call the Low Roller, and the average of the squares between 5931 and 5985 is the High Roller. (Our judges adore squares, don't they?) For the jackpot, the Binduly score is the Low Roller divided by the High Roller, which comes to 0.98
